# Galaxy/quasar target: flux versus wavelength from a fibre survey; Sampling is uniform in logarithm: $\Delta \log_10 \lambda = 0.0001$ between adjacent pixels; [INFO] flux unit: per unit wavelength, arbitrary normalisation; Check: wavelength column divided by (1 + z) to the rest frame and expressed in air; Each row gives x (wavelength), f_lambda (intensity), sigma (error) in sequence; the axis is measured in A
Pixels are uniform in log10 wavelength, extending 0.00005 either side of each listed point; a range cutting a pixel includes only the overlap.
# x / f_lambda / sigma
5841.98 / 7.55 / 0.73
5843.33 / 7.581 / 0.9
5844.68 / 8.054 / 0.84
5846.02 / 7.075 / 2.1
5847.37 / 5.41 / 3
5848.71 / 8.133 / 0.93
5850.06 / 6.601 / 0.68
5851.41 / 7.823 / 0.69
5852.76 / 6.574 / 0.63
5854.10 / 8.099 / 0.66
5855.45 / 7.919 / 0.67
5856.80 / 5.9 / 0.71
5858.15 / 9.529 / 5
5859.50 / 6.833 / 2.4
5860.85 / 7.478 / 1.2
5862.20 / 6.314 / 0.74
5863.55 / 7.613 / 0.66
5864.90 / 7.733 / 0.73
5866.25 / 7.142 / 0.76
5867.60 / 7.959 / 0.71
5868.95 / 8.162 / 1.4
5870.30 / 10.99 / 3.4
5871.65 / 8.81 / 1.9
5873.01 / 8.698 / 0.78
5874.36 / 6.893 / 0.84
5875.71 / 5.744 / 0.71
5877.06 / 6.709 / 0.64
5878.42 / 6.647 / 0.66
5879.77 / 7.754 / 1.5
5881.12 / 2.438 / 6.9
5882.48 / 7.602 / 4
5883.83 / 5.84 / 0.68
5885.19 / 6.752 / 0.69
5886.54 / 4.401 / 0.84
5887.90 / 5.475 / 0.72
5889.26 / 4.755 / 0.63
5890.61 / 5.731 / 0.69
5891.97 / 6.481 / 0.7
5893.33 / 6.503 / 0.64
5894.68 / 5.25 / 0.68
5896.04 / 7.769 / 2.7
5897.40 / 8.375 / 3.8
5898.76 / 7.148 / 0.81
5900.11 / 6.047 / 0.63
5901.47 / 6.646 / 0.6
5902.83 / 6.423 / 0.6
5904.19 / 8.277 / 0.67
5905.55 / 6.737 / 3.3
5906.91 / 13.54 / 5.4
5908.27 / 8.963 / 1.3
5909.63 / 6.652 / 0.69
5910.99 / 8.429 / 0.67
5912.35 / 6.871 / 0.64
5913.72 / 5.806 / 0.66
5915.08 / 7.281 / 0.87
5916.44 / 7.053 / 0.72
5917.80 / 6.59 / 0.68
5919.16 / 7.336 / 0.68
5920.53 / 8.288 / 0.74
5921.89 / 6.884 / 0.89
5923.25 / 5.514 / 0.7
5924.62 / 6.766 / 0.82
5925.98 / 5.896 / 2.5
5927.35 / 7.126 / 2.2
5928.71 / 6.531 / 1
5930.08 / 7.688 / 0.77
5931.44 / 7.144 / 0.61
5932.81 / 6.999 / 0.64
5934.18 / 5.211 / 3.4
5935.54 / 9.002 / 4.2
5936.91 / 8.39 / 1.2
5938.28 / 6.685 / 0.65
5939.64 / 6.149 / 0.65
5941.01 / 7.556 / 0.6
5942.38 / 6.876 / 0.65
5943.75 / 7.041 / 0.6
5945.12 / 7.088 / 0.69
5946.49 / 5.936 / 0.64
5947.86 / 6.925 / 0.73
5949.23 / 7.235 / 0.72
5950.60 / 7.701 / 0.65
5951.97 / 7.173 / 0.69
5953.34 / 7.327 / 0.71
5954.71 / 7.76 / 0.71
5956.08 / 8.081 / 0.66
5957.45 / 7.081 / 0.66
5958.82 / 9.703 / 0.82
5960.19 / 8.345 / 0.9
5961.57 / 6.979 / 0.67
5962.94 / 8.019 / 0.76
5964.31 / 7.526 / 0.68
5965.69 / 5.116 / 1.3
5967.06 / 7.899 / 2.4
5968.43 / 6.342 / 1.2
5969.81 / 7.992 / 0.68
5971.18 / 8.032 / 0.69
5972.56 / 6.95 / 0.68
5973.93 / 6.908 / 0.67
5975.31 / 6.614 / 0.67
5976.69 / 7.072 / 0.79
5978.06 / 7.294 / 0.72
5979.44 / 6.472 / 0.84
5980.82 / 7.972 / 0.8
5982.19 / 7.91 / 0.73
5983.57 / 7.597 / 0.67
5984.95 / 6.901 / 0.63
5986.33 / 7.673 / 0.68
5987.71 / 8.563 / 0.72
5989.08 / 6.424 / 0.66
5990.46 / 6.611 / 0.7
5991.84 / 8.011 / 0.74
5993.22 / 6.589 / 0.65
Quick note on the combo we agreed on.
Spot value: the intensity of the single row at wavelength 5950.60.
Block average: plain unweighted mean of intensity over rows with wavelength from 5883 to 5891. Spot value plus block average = 13.2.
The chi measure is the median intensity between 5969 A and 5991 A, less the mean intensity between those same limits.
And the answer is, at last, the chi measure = -0.1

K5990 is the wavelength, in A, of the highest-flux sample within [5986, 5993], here 5987.71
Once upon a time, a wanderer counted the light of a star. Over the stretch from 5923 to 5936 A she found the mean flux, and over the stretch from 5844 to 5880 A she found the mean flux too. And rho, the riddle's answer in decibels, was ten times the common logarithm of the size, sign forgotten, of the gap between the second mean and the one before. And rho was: -1.5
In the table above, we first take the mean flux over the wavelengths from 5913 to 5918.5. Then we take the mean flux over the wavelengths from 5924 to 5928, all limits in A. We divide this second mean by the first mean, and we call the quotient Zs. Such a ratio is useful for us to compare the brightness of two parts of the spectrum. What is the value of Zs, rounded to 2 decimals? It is 0.99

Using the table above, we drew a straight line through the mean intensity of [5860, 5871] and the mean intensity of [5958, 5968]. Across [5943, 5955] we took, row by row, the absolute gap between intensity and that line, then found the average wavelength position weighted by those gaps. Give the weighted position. 5947.6 A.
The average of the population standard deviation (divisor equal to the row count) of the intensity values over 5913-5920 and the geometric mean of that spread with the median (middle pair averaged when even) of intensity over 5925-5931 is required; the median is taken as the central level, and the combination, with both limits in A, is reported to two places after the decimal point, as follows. 1.27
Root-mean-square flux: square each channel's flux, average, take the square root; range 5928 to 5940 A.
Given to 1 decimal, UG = 7.2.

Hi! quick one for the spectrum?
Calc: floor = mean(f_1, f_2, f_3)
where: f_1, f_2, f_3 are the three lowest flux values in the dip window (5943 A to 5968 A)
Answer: 6.0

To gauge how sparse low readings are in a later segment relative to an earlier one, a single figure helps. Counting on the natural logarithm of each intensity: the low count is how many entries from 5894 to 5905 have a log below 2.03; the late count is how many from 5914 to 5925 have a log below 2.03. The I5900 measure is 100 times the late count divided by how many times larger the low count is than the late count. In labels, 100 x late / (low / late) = 980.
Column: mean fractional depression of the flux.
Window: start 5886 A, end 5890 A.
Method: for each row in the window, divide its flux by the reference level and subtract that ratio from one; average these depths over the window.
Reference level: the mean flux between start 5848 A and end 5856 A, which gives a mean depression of 0.35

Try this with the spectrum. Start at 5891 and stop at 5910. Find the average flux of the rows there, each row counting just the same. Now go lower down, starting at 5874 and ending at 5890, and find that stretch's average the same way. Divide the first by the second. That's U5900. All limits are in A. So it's 1.27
